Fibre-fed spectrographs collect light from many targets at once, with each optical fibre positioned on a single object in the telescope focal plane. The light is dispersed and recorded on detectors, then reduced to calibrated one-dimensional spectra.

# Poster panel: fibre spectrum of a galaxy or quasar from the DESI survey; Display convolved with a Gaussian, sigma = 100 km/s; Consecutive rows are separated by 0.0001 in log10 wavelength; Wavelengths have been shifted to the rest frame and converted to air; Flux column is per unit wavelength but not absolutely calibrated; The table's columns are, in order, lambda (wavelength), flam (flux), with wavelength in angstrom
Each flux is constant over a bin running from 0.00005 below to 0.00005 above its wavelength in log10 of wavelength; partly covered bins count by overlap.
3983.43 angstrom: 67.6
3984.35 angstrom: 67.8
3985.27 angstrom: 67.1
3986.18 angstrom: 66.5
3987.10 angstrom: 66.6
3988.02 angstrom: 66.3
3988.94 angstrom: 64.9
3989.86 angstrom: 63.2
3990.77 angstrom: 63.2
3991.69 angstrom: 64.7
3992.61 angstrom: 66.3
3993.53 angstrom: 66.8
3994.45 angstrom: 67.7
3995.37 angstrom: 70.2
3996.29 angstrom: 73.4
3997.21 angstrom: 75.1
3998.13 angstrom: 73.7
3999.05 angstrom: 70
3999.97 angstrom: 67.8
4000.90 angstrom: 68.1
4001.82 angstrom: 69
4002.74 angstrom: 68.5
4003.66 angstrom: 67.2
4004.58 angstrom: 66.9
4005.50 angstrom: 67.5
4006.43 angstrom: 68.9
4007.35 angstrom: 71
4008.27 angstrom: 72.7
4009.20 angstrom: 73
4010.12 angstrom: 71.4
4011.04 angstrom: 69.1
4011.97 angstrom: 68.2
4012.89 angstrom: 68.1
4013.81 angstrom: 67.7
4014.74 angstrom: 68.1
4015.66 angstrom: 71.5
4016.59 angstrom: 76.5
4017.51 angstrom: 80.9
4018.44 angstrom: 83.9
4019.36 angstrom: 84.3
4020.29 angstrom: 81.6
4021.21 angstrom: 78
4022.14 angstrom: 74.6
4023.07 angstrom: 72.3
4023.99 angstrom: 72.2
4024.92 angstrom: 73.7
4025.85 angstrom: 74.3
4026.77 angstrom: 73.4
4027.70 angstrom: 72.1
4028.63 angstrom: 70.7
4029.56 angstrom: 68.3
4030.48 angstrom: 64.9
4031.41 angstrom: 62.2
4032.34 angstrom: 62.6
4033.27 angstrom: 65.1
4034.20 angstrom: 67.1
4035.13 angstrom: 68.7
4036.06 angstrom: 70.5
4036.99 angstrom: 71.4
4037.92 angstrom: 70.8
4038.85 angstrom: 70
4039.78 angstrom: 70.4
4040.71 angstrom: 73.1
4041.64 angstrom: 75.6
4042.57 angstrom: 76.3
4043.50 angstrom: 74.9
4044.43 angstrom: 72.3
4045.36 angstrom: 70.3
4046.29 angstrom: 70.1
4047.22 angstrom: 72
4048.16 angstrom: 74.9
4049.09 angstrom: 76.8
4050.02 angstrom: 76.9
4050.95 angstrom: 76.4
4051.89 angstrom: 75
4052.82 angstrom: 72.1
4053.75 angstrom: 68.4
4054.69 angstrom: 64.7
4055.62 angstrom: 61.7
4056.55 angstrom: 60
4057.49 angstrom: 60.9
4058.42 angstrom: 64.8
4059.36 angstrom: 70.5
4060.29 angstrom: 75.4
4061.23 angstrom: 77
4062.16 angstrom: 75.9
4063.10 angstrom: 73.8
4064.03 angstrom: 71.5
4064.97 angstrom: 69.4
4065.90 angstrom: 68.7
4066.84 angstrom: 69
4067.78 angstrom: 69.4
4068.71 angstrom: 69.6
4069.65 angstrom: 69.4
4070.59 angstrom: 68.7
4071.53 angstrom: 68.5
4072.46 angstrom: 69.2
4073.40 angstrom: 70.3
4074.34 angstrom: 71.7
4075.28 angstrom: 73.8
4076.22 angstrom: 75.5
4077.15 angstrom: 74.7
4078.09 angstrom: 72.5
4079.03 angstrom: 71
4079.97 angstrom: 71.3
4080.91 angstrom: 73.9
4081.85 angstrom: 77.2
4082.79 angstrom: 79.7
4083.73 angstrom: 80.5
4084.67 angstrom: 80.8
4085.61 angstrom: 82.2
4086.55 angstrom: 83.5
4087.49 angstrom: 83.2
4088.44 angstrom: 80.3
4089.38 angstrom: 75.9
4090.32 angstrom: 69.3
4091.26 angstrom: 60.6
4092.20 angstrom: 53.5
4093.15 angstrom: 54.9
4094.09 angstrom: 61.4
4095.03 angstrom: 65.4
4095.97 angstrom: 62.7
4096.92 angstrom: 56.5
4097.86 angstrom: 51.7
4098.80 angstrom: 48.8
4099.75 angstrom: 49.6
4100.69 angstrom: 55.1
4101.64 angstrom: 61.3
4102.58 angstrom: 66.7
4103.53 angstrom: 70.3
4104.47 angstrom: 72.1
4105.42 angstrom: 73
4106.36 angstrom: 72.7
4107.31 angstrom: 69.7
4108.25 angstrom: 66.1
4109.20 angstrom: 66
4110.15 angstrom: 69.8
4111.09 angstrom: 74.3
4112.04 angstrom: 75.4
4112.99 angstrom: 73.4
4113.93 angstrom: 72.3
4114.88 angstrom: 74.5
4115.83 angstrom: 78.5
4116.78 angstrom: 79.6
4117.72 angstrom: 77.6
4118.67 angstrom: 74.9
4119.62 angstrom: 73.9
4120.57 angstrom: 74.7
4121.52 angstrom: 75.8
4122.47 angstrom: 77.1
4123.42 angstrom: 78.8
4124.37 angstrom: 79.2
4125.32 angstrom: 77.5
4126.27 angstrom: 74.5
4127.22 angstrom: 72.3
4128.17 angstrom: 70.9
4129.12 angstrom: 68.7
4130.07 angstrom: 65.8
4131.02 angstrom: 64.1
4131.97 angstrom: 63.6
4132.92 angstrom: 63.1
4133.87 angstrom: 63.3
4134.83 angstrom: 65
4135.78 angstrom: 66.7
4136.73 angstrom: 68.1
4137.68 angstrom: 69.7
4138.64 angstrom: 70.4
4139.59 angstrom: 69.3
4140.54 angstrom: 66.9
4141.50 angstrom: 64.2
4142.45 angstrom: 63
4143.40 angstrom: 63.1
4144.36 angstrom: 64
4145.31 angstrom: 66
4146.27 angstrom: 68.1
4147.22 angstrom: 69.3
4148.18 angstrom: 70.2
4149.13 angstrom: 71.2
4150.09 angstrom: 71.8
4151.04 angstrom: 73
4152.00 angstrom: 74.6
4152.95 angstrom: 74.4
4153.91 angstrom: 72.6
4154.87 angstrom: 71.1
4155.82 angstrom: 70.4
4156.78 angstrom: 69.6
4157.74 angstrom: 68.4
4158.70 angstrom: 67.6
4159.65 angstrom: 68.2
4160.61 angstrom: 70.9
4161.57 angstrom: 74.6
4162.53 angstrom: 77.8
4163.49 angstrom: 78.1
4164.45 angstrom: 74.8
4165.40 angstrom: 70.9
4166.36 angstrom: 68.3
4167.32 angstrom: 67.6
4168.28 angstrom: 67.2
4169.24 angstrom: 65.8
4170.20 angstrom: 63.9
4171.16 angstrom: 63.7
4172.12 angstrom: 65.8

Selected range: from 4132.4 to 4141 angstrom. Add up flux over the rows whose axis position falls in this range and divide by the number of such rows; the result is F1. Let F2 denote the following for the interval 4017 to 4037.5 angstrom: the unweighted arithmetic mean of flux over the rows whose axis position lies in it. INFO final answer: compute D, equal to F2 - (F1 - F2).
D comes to 78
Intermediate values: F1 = 66.9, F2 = 72.4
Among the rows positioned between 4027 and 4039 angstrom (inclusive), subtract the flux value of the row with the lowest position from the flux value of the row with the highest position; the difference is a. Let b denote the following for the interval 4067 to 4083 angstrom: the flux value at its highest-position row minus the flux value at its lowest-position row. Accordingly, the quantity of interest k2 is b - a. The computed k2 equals 12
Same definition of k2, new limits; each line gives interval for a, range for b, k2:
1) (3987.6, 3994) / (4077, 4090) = 1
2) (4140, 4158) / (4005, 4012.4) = -1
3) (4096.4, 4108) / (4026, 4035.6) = -18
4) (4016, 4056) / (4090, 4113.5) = 19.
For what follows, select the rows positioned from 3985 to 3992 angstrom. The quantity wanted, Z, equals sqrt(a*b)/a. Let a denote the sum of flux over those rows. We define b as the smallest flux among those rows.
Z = 0.348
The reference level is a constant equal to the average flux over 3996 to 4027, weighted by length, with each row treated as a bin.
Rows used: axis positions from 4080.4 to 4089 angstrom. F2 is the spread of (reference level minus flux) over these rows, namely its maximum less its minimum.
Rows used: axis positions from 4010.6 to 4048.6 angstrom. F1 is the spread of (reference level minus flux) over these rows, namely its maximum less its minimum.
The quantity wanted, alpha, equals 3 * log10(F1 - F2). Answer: 3.3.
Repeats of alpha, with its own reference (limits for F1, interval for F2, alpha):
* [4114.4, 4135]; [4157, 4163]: 2.4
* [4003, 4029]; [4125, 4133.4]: 1.4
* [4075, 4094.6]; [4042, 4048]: 4.1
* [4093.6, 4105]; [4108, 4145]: 2.5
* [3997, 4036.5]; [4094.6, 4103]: 1.9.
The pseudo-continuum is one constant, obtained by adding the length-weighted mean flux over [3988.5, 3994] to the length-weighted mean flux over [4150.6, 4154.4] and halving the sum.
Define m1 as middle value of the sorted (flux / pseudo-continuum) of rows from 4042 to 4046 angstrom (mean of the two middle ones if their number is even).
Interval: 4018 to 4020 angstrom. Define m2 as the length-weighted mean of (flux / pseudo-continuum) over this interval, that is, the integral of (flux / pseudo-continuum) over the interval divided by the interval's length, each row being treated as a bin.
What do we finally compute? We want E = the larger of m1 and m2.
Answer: 1.21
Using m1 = 1.06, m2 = 1.21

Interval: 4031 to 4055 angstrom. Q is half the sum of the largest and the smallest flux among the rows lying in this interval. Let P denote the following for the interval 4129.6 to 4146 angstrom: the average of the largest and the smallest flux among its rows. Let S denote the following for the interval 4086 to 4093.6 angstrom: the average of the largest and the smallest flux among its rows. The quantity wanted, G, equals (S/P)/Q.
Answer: 0.0148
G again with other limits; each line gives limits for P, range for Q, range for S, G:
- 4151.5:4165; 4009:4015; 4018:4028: 0.0153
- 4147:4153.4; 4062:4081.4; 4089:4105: 0.0120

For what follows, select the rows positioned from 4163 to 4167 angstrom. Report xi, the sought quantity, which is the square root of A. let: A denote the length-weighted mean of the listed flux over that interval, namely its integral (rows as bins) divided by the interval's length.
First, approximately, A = 72.9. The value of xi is 8.54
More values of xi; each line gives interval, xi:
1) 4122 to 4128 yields 8.73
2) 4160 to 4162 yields 8.50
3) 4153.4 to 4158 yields 8.39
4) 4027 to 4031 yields 8.32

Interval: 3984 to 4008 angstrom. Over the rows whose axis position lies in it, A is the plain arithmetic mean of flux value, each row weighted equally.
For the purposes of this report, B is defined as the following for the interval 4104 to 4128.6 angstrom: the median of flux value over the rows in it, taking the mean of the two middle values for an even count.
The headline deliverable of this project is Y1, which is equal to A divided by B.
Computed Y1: 0.91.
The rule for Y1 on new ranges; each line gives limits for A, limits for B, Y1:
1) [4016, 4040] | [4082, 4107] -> 1.06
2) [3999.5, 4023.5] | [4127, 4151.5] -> 1.07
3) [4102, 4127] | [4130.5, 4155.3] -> 1.08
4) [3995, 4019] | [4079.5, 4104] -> 1.05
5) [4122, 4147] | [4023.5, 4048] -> 0.97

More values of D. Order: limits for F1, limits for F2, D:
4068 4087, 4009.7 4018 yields 68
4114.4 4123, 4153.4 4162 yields 64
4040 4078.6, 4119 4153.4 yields 68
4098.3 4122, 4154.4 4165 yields 74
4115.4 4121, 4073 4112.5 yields 62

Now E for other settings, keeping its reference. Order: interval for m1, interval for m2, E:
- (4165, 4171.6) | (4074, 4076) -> 1.06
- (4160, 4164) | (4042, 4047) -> 1.10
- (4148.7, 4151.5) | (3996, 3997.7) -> 1.07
